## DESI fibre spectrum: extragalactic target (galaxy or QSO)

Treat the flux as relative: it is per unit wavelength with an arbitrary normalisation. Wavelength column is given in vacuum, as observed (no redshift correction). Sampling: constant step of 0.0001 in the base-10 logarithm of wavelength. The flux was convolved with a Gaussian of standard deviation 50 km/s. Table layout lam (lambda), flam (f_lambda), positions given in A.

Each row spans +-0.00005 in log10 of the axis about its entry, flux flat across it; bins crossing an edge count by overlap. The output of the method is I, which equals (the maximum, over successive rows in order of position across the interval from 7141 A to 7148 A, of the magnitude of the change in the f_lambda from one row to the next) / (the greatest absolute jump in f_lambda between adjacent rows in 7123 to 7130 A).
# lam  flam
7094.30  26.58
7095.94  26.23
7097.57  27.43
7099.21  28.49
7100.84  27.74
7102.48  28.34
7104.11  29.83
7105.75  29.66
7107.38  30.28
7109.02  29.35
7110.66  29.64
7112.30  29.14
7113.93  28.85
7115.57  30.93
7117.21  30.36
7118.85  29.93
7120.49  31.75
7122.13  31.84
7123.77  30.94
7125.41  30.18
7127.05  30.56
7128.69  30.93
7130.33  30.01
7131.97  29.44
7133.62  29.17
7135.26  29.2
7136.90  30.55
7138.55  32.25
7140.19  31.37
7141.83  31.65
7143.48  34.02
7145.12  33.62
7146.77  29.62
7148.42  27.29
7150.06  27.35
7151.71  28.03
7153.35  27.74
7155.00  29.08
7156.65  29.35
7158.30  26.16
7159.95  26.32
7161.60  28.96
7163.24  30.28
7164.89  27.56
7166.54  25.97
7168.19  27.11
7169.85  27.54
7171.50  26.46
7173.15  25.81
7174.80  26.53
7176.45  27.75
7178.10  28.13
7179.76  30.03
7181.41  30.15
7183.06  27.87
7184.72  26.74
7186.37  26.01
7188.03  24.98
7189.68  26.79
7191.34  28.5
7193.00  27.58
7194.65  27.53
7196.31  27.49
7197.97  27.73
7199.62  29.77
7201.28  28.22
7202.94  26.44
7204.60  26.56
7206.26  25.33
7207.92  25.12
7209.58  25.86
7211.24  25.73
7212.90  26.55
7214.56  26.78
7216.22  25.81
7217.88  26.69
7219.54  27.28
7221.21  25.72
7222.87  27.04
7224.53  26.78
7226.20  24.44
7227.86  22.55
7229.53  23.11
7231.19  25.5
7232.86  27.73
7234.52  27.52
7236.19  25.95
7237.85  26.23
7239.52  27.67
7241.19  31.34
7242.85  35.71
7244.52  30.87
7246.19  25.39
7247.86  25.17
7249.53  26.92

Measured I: 5.3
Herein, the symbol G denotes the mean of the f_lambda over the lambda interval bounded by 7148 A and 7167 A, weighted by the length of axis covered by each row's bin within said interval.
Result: 27.9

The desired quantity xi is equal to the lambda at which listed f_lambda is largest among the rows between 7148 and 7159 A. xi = 7156.65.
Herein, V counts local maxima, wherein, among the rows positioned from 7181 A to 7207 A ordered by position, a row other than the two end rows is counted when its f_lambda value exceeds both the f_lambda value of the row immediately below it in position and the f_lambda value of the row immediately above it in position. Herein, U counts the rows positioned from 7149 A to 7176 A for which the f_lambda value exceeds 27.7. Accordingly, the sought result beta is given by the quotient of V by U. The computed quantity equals 0.5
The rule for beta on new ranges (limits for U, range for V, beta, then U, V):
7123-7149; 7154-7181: 0.2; 15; 3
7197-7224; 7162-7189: 0.7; 3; 2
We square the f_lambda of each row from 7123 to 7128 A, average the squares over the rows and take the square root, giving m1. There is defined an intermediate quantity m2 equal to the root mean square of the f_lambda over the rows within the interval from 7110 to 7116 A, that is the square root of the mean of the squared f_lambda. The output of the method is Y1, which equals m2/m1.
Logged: 0.97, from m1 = 31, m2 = 29.7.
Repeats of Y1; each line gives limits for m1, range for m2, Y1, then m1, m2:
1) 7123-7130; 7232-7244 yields 0.95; 31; 29.1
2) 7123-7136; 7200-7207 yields 0.89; 30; 26.7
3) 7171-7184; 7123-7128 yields 1.10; 28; 30.6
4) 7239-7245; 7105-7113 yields 0.94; 32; 29.6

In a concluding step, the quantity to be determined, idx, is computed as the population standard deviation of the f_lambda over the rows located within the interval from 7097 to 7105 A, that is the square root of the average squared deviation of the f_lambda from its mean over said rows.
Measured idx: 0.8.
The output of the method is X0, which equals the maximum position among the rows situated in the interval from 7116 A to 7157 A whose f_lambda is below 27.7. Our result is 7150.06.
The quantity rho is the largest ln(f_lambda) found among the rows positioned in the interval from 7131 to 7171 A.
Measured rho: 3.53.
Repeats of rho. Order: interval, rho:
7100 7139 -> 3.47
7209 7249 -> 3.58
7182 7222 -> 3.39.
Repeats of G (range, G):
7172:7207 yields 27.4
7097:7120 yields 29.3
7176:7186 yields 28.4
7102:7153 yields 30.2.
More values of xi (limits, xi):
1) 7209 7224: 7219.54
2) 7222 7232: 7222.87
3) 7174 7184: 7181.41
